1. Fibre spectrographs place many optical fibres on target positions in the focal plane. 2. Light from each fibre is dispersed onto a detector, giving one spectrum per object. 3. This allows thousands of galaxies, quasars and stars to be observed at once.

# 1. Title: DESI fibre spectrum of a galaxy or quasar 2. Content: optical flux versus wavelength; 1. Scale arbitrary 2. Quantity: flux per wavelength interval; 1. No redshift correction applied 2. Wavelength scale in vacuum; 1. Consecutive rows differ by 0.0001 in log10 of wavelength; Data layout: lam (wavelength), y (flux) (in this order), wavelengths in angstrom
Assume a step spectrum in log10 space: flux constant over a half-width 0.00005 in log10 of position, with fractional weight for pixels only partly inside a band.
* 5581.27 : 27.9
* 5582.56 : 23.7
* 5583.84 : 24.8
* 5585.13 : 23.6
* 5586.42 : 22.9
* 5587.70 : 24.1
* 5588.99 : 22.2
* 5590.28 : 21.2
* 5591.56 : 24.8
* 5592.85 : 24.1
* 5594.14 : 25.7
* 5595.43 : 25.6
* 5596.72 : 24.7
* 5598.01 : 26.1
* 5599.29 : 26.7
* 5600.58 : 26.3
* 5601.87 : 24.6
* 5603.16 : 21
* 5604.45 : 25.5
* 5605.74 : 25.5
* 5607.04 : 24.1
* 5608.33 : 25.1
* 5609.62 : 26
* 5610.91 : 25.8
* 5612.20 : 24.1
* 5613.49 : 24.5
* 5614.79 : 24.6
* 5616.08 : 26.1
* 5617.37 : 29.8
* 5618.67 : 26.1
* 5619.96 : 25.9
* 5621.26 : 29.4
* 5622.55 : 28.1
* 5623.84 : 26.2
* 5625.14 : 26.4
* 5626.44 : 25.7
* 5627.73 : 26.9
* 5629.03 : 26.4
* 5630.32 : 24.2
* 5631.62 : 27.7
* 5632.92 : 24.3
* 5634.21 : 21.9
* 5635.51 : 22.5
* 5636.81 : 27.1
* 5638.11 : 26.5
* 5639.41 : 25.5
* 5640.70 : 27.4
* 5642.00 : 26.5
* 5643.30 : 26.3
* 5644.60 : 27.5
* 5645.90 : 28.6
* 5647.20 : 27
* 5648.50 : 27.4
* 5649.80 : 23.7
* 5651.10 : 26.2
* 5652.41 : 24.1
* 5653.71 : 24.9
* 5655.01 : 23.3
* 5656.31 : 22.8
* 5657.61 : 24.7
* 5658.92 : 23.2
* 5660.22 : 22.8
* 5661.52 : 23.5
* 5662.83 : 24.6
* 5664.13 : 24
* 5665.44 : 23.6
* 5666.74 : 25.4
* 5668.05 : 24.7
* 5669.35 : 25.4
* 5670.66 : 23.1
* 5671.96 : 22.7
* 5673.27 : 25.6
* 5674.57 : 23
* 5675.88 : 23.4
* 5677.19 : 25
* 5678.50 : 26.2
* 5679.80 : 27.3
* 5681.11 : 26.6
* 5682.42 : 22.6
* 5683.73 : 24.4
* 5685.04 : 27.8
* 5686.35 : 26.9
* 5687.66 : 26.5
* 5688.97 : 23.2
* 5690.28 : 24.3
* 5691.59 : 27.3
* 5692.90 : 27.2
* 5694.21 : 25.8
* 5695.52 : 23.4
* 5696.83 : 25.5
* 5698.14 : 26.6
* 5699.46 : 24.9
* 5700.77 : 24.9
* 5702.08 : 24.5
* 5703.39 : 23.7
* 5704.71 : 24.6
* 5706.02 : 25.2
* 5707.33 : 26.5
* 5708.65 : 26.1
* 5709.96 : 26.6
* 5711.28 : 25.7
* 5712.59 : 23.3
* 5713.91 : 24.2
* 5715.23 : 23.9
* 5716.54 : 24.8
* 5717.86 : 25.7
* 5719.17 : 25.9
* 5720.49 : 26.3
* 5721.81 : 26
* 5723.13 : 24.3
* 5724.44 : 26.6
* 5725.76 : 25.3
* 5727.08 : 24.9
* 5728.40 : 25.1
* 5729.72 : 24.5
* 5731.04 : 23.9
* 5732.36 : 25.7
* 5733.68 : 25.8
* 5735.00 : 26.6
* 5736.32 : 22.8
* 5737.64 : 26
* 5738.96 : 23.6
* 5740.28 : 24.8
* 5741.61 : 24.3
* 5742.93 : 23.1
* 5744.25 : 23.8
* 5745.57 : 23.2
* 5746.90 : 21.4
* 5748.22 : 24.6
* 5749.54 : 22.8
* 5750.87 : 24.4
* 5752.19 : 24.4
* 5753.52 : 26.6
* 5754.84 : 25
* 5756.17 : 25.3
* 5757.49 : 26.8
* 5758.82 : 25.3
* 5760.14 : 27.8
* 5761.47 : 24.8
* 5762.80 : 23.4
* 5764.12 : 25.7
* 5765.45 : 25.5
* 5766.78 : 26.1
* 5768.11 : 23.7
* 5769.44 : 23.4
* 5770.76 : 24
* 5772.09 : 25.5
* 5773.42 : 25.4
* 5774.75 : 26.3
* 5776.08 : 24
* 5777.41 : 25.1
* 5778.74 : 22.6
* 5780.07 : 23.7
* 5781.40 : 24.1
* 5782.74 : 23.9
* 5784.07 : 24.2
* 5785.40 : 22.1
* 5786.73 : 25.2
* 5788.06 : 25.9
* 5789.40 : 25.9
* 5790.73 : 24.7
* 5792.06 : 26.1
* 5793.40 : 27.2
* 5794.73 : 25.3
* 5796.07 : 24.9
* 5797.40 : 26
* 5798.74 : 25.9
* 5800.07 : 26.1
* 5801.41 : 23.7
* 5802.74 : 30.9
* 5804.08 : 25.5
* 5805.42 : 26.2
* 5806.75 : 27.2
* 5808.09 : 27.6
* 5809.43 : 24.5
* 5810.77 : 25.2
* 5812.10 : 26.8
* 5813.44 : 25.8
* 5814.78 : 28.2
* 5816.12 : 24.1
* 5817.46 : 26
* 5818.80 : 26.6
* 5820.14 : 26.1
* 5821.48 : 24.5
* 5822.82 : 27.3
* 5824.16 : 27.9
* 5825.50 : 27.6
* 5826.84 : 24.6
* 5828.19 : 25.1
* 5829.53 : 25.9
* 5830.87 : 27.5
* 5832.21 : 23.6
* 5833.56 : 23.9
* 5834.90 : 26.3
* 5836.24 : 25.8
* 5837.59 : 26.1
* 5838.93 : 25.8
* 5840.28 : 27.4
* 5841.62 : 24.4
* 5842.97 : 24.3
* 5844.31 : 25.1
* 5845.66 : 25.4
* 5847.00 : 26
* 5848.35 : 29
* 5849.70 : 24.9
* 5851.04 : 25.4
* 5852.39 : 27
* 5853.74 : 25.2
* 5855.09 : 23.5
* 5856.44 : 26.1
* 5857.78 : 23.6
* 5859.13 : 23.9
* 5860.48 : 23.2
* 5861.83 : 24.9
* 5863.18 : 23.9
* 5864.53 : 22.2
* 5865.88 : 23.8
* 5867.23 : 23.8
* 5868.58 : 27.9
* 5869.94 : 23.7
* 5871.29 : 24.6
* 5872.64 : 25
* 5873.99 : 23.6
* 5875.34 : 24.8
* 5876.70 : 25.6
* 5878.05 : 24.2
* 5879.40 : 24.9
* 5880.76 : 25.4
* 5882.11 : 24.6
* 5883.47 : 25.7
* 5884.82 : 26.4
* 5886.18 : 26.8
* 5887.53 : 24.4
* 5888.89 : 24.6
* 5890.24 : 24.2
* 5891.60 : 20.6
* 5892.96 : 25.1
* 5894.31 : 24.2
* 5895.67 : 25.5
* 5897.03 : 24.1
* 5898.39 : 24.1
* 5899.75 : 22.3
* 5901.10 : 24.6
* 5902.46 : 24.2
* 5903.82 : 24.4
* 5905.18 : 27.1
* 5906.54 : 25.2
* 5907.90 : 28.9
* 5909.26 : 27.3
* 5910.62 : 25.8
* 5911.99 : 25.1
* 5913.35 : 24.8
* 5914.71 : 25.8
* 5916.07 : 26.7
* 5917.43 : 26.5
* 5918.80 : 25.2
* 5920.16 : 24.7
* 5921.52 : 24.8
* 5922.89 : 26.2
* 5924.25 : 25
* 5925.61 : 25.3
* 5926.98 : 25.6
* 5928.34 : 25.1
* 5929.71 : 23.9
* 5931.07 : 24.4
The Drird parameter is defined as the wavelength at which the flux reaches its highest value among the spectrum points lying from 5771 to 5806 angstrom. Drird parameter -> 5802.74 angstrom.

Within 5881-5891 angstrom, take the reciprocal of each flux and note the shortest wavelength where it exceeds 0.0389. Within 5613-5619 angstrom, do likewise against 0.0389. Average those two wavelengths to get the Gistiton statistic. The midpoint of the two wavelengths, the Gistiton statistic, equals 5747.8 angstrom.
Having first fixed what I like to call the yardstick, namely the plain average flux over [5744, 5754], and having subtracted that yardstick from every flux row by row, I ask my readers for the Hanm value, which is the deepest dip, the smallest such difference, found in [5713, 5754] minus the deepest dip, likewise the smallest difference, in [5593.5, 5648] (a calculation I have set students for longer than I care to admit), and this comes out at 0.4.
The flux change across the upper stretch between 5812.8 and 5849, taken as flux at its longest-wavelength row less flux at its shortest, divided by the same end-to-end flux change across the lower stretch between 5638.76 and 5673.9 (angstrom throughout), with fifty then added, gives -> 82.0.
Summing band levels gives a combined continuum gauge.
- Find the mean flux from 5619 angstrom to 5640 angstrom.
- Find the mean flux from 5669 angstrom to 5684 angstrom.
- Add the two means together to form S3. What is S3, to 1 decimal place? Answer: 50.5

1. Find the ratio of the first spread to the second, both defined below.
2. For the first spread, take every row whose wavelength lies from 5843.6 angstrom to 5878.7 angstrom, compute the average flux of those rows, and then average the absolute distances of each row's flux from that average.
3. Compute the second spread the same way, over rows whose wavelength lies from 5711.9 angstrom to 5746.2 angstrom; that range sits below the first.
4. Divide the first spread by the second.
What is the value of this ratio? 1.15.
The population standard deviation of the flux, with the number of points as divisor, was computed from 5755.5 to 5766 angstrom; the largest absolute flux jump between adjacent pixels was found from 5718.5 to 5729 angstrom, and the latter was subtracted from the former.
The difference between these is -1.1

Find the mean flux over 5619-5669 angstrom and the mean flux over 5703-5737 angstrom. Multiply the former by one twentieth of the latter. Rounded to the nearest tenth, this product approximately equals 32.0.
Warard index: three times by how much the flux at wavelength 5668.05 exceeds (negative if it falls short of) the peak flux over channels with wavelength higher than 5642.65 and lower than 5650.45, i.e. -12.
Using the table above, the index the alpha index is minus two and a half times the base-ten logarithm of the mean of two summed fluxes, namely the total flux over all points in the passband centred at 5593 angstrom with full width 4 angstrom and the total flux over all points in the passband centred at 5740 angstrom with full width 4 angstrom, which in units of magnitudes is -4.67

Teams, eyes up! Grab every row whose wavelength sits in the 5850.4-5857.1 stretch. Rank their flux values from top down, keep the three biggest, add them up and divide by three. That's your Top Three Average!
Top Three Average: 26.2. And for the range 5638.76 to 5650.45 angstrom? 27.8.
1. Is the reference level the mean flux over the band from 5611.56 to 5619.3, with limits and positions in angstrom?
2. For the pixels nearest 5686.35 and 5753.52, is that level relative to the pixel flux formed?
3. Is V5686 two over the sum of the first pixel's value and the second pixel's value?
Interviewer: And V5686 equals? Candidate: 1.03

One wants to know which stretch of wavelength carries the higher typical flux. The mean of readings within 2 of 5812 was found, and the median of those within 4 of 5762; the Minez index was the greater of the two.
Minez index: 25.9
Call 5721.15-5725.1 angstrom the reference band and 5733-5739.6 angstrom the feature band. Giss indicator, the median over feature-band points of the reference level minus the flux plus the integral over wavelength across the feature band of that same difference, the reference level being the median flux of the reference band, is 7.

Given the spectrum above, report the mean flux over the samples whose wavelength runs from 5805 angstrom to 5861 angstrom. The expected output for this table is 25.7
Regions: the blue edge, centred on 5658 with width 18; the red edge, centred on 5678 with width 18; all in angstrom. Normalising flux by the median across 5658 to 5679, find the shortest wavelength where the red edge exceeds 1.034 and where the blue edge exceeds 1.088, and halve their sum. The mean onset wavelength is 5660.2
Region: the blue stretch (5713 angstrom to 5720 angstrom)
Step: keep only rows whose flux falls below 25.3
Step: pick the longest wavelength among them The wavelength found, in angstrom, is 5716.54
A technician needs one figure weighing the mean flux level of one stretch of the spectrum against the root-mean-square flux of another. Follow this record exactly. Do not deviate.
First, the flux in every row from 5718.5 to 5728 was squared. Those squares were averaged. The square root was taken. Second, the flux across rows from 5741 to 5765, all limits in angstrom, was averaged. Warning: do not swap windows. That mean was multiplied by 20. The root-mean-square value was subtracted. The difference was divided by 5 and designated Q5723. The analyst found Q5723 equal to 93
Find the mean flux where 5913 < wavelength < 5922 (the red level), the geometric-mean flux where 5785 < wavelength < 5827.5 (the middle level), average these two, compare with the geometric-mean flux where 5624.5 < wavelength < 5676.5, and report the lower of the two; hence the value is 25.0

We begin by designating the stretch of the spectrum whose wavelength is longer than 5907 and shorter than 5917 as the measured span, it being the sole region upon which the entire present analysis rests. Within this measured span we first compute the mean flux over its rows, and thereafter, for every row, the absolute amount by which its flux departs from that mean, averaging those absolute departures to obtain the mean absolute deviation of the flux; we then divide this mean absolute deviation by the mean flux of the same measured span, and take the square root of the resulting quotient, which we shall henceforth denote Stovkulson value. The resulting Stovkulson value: 0.205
